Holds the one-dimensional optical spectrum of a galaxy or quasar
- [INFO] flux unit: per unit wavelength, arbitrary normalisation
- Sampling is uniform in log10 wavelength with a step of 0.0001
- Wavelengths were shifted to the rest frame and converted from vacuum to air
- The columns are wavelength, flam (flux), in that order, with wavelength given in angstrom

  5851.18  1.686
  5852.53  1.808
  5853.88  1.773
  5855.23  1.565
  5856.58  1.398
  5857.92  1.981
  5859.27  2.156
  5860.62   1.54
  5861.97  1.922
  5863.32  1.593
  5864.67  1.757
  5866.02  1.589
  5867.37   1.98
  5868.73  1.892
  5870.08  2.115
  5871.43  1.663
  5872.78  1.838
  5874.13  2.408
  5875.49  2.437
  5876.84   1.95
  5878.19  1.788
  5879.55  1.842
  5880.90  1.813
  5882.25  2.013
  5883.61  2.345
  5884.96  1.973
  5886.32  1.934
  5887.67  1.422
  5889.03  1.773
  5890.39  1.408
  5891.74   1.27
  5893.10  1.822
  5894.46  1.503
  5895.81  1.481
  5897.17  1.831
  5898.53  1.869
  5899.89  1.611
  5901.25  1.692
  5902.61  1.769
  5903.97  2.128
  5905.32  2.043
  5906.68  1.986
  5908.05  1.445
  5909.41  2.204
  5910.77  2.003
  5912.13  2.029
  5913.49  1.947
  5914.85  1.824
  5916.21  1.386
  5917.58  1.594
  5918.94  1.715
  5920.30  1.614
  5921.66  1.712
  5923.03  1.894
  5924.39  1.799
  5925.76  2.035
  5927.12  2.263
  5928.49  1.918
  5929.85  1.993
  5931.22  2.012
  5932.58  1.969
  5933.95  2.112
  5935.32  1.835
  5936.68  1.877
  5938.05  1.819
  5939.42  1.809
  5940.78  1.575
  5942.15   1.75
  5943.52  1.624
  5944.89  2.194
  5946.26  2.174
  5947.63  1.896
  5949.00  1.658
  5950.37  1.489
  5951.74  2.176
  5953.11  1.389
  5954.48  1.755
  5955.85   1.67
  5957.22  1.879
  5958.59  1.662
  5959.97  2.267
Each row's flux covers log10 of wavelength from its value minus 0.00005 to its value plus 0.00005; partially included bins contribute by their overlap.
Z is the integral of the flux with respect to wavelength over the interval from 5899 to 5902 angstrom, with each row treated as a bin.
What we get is 5.0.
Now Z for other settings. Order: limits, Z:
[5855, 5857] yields 2.9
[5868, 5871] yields 5.9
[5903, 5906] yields 6.2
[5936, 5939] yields 5.5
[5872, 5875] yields 6.4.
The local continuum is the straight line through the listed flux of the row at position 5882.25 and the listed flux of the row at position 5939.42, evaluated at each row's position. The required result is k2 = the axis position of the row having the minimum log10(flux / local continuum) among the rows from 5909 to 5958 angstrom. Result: 5916.21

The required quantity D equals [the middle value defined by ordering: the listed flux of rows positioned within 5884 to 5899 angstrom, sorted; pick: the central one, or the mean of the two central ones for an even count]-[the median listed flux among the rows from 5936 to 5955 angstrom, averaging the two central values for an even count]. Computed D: 0.0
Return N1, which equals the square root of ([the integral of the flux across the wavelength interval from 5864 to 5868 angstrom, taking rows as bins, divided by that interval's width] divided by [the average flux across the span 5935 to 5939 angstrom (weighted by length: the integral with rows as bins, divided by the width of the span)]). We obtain 0.98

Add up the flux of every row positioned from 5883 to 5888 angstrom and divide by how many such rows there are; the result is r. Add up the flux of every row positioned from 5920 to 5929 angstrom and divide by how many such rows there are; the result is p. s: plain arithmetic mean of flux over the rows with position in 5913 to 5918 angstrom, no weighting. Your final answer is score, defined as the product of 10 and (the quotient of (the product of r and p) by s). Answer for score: 21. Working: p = 1.89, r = 1.92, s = 1.69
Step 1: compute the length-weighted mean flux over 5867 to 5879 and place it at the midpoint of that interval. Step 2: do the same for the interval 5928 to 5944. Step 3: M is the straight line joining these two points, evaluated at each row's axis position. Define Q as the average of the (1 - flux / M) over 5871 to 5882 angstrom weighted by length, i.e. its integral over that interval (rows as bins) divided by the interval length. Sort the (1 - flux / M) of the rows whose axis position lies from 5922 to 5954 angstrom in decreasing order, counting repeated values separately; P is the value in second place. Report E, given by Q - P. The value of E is -0.17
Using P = 0.19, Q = 0.01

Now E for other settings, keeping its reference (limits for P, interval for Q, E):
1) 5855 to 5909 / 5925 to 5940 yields -0.37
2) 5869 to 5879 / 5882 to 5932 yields -0.05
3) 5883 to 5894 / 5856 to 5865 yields -0.15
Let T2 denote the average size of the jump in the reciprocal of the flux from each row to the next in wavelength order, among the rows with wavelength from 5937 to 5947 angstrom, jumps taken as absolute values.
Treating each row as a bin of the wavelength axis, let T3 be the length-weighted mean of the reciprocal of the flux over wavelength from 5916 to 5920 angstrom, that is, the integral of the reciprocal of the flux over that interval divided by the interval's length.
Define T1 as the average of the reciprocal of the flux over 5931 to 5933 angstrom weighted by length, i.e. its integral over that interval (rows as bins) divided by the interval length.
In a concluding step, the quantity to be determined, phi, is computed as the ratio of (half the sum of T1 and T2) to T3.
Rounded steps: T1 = 0.50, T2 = 0.06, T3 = 0.63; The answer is 0.45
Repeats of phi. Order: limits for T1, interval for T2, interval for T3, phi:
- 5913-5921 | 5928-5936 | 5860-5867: 0.53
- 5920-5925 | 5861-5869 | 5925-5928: 0.68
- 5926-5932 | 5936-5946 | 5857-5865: 0.49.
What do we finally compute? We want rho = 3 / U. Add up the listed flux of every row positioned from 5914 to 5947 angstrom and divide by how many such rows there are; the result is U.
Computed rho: 1.62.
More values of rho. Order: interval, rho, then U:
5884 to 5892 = 1.84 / 1.63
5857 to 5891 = 1.59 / 1.89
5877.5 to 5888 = 1.59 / 1.89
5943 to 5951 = 1.63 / 1.84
